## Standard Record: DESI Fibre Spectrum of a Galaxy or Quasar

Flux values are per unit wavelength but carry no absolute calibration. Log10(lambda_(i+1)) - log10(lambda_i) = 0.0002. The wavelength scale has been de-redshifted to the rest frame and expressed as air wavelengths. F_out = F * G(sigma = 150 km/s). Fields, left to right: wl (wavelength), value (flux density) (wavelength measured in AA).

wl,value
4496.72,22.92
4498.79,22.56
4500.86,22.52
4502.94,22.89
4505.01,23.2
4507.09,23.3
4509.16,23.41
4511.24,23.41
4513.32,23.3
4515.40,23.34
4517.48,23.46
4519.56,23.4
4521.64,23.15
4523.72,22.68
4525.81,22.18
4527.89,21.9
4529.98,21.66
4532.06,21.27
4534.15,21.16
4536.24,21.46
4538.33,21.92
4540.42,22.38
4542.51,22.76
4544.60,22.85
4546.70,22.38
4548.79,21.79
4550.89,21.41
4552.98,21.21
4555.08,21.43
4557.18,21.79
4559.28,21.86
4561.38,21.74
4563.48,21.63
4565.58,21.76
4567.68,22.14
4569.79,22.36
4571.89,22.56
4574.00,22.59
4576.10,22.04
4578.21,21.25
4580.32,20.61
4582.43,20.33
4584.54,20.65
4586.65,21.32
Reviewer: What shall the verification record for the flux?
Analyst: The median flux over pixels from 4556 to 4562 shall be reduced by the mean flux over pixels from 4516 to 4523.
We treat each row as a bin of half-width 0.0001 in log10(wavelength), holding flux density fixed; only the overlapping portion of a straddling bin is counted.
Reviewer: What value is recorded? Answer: -1.5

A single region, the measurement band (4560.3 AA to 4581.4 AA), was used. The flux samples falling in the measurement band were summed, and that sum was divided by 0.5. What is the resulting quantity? 437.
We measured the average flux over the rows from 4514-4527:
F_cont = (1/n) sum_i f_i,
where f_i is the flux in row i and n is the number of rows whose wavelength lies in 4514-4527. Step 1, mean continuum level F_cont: 23.0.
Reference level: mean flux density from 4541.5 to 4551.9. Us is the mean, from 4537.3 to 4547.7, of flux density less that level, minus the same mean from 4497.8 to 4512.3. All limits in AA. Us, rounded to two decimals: -0.58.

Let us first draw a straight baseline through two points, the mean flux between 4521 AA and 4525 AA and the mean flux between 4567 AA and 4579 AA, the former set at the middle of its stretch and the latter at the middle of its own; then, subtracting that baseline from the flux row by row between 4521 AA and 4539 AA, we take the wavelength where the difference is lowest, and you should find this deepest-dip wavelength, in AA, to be 4534.15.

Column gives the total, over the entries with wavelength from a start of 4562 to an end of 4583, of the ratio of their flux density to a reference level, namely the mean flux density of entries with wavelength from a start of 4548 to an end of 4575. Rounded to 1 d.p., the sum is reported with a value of 9.9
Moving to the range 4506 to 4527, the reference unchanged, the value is 10.6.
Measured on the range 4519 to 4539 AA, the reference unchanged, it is 10.1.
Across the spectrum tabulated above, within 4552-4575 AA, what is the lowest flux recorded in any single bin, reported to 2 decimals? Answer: 21.21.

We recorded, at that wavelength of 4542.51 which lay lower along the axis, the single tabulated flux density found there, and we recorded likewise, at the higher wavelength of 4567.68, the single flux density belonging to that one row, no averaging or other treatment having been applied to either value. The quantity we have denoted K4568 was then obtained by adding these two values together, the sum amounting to 44.90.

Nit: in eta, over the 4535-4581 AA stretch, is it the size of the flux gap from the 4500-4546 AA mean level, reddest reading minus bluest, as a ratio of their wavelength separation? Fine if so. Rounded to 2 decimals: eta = 0.02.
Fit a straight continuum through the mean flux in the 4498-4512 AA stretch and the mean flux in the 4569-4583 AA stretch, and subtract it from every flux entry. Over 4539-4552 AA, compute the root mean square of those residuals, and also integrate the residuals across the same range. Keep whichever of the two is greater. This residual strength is 0.5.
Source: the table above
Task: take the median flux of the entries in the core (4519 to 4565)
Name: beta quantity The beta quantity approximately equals 21.8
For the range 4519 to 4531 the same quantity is 22.4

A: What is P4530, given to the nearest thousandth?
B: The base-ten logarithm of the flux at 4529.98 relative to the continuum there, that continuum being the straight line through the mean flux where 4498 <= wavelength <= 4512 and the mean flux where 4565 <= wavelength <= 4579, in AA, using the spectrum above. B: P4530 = -0.020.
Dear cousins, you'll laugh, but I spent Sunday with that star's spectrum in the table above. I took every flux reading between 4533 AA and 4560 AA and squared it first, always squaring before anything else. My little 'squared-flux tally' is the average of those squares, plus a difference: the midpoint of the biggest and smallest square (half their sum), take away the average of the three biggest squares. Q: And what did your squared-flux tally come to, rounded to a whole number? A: 450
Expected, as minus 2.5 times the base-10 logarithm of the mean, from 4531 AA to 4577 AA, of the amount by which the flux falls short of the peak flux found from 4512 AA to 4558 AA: -0.5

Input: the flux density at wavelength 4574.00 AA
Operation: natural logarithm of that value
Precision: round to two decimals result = 3.12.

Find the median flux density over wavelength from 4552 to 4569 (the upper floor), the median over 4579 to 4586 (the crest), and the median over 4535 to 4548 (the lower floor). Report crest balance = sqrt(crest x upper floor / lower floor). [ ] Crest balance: 4.48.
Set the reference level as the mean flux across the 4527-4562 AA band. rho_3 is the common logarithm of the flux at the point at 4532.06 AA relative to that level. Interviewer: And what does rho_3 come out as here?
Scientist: -0.011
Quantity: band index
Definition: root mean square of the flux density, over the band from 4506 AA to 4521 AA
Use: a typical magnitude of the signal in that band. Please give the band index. 23.4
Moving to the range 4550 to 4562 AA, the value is 21.6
